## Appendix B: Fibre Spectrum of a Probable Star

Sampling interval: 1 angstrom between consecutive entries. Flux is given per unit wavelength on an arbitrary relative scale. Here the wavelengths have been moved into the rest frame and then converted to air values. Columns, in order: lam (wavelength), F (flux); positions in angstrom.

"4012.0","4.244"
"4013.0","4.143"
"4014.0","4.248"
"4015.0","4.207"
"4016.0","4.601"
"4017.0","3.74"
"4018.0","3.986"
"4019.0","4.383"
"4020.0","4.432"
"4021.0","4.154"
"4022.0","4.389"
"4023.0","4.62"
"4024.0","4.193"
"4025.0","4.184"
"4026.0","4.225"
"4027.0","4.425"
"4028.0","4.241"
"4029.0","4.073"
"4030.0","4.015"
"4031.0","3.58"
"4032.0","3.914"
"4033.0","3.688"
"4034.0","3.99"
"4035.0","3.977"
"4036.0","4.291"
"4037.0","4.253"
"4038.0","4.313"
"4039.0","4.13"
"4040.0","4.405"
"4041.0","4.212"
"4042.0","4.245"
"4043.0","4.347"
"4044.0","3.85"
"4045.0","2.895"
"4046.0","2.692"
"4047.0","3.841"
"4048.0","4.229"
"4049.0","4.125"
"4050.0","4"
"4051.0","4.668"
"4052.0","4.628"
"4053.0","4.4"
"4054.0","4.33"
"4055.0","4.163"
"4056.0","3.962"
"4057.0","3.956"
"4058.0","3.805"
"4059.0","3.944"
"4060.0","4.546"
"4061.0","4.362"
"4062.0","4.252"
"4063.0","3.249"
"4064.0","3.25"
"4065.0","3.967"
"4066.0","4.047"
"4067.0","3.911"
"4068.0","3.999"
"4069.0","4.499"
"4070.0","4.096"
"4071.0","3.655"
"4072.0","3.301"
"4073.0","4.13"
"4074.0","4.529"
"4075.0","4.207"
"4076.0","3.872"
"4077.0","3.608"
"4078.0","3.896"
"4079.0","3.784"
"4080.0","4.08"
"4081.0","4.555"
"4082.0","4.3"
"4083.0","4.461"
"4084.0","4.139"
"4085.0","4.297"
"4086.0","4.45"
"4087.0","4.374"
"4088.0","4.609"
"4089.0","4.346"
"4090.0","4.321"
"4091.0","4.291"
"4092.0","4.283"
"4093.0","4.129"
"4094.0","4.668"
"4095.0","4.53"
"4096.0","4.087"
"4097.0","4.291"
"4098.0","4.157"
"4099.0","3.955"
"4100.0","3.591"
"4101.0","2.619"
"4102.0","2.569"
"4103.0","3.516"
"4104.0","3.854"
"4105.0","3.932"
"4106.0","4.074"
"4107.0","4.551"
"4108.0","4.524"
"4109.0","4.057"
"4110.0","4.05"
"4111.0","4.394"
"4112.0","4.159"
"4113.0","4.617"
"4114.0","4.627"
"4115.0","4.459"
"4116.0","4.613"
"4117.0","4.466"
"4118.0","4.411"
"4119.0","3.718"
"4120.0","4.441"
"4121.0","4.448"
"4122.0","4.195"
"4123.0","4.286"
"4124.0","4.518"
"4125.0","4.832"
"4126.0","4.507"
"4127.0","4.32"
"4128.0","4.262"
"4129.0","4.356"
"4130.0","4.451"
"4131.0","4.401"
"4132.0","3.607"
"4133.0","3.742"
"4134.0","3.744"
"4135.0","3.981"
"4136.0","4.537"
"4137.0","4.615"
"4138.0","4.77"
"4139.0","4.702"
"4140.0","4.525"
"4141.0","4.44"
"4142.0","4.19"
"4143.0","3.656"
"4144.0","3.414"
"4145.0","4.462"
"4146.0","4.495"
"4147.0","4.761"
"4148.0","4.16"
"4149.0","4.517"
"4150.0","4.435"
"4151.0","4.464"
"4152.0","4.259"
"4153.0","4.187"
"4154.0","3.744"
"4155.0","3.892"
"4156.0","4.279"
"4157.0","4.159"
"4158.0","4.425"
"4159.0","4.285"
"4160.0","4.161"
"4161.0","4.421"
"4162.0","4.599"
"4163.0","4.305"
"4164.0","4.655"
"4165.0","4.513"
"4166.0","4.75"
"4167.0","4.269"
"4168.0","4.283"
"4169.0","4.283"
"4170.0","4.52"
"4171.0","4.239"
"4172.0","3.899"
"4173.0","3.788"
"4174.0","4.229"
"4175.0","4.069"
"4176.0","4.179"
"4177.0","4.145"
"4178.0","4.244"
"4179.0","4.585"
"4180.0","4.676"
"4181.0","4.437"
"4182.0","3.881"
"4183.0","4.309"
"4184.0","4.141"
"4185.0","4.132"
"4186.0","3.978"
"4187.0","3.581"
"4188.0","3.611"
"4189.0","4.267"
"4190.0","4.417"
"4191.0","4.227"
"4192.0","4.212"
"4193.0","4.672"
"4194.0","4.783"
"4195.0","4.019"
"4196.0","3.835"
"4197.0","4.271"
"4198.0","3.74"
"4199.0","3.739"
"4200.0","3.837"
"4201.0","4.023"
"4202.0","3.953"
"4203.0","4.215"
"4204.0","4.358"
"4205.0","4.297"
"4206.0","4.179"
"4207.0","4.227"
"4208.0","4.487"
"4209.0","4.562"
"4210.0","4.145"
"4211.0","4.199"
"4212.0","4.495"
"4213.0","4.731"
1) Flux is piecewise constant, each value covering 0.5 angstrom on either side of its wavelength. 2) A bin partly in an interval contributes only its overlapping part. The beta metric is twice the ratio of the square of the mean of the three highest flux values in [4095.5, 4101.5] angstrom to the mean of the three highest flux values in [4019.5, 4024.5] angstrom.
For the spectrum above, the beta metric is 7.8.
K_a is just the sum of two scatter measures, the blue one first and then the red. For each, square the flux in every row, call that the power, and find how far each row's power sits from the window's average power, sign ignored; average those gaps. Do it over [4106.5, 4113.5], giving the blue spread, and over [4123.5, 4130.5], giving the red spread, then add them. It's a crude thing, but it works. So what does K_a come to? 3.0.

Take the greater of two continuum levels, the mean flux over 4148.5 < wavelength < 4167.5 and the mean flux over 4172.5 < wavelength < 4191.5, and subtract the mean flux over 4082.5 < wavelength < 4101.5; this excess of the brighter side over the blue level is 0.14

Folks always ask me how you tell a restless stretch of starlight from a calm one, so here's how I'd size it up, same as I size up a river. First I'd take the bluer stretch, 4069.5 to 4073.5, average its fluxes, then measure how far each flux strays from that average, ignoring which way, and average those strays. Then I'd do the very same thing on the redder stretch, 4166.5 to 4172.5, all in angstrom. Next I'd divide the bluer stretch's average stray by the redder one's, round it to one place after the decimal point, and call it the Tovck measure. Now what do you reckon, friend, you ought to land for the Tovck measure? 2.6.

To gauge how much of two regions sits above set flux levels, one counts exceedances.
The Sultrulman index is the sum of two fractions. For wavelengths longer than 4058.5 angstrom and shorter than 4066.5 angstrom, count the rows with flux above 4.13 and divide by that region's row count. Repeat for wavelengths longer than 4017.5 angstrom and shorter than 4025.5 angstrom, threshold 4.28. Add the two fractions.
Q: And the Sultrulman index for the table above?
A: 0.9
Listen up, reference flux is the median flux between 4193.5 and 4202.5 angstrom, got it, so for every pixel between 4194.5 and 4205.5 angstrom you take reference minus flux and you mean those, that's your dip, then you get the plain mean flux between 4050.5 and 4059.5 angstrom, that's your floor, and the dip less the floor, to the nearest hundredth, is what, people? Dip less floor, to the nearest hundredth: -4.28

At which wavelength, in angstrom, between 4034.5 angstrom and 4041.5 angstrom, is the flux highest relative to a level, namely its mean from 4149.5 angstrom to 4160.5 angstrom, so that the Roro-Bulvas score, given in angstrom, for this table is 4040.0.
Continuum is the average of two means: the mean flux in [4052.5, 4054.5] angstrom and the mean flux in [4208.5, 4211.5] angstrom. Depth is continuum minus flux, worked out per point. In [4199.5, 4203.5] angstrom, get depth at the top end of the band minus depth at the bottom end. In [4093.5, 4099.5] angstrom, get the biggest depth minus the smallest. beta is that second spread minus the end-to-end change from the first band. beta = 1.1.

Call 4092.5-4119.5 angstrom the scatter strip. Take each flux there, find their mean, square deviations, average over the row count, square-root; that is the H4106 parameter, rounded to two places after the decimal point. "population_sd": 0.53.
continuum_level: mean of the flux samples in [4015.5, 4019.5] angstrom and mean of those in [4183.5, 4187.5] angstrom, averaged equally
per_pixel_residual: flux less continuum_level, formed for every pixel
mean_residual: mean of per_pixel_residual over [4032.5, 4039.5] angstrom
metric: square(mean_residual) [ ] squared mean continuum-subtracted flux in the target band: 0.001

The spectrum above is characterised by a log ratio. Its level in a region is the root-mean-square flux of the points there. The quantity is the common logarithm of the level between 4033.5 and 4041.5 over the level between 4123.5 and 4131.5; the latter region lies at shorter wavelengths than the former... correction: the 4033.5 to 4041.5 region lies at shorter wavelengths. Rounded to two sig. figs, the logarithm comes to -0.026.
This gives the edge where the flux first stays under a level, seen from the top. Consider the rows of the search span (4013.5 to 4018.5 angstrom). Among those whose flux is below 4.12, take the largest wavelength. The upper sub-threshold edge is 4018.0 angstrom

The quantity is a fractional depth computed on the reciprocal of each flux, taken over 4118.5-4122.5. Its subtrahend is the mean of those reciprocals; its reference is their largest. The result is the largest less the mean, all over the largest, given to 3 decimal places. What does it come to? 0.110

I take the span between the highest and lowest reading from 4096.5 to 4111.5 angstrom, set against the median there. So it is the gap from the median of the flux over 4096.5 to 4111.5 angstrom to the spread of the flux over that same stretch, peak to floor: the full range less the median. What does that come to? -2.07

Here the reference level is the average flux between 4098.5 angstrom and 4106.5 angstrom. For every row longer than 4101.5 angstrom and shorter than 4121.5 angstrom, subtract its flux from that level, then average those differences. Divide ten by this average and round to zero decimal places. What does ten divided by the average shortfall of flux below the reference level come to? -15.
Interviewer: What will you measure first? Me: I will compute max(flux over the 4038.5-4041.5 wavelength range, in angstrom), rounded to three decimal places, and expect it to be 4.405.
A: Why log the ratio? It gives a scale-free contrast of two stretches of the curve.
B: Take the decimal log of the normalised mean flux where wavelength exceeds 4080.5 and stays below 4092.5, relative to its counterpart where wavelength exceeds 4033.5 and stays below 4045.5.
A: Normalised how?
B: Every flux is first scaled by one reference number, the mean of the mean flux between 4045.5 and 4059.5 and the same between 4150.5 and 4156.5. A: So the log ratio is 0.03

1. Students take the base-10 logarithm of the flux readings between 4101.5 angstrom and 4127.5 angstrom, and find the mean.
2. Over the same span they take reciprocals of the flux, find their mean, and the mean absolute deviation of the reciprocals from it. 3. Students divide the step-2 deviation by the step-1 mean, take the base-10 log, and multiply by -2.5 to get 3.7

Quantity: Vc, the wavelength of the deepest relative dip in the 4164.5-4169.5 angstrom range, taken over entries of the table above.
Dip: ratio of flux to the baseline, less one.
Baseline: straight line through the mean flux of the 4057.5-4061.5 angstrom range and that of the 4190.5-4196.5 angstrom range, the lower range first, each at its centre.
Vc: 4167.0 angstrom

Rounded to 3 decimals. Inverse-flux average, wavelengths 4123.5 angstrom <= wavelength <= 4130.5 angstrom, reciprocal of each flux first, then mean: 0.224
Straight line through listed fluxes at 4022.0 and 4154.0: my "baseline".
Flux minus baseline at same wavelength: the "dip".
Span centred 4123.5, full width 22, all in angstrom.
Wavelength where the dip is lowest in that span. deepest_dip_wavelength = 4132.0 angstrom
